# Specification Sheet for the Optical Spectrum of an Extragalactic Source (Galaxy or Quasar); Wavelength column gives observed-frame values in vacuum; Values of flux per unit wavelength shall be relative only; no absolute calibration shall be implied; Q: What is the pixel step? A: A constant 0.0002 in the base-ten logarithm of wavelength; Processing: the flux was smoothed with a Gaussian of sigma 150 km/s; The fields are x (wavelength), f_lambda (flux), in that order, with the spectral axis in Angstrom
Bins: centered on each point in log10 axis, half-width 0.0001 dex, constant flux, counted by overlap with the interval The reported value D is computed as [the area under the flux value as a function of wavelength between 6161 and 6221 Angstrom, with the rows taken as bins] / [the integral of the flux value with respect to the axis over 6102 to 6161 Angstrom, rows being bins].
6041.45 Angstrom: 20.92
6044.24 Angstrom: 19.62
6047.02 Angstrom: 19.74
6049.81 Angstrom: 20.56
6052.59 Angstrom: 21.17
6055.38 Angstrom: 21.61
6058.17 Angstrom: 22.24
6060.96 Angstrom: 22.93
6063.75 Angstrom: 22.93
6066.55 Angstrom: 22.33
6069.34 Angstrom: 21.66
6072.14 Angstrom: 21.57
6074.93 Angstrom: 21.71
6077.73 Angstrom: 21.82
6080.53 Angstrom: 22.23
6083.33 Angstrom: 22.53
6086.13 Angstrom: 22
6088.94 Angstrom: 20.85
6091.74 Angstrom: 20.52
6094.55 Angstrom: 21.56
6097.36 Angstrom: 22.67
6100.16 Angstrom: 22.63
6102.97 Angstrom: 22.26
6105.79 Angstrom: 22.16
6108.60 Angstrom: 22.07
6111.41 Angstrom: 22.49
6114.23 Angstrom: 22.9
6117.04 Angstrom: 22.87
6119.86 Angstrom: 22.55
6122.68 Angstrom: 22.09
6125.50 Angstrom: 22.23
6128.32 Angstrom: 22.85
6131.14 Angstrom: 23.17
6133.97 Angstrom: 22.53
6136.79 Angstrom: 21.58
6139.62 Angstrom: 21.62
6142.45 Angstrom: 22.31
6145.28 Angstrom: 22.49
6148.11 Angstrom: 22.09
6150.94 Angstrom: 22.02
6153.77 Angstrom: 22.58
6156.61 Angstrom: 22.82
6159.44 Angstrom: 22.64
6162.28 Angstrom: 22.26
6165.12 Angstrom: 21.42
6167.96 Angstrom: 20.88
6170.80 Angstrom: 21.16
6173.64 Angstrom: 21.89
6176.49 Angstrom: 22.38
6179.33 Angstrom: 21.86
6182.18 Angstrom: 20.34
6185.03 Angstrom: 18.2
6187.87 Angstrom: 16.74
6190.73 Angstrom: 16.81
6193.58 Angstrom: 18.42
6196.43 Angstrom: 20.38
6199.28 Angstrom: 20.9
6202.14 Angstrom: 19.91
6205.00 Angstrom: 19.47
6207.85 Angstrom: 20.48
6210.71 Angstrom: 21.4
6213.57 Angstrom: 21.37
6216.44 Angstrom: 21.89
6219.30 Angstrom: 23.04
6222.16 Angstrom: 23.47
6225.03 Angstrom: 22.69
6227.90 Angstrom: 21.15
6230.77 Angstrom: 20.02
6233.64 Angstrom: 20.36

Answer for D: 0.93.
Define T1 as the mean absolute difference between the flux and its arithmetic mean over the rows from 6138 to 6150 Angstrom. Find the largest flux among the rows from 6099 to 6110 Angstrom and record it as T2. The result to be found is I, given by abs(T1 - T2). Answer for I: 22.4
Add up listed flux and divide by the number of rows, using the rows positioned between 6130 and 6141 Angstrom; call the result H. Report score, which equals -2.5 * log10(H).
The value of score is -3.367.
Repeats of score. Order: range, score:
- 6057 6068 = -3.386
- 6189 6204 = -3.213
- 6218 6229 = -3.385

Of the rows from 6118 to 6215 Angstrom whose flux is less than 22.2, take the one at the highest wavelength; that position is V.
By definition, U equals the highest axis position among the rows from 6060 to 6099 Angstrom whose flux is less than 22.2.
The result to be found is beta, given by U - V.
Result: -119.0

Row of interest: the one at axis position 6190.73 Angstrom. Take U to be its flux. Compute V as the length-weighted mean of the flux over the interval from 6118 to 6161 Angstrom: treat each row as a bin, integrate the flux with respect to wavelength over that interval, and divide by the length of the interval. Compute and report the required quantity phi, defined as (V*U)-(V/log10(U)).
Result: 358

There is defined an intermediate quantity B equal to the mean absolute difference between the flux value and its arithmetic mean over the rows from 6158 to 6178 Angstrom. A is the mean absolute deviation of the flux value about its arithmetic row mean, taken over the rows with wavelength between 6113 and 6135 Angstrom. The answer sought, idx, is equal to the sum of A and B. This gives 0.9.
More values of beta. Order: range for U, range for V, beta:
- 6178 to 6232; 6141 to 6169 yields 62.8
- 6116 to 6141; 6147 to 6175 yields -34.0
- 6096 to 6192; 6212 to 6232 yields -40.0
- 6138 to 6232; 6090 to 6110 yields 122.2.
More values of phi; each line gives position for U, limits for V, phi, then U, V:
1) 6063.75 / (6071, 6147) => 492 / 22.93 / 22.2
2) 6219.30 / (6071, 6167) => 495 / 23.04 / 22.2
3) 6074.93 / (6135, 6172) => 461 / 21.71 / 22.0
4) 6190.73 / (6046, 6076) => 347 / 16.81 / 21.7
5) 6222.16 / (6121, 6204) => 483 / 23.47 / 21.3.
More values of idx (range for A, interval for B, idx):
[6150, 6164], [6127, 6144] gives 0.8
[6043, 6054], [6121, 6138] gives 1.0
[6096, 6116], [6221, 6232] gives 1.5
